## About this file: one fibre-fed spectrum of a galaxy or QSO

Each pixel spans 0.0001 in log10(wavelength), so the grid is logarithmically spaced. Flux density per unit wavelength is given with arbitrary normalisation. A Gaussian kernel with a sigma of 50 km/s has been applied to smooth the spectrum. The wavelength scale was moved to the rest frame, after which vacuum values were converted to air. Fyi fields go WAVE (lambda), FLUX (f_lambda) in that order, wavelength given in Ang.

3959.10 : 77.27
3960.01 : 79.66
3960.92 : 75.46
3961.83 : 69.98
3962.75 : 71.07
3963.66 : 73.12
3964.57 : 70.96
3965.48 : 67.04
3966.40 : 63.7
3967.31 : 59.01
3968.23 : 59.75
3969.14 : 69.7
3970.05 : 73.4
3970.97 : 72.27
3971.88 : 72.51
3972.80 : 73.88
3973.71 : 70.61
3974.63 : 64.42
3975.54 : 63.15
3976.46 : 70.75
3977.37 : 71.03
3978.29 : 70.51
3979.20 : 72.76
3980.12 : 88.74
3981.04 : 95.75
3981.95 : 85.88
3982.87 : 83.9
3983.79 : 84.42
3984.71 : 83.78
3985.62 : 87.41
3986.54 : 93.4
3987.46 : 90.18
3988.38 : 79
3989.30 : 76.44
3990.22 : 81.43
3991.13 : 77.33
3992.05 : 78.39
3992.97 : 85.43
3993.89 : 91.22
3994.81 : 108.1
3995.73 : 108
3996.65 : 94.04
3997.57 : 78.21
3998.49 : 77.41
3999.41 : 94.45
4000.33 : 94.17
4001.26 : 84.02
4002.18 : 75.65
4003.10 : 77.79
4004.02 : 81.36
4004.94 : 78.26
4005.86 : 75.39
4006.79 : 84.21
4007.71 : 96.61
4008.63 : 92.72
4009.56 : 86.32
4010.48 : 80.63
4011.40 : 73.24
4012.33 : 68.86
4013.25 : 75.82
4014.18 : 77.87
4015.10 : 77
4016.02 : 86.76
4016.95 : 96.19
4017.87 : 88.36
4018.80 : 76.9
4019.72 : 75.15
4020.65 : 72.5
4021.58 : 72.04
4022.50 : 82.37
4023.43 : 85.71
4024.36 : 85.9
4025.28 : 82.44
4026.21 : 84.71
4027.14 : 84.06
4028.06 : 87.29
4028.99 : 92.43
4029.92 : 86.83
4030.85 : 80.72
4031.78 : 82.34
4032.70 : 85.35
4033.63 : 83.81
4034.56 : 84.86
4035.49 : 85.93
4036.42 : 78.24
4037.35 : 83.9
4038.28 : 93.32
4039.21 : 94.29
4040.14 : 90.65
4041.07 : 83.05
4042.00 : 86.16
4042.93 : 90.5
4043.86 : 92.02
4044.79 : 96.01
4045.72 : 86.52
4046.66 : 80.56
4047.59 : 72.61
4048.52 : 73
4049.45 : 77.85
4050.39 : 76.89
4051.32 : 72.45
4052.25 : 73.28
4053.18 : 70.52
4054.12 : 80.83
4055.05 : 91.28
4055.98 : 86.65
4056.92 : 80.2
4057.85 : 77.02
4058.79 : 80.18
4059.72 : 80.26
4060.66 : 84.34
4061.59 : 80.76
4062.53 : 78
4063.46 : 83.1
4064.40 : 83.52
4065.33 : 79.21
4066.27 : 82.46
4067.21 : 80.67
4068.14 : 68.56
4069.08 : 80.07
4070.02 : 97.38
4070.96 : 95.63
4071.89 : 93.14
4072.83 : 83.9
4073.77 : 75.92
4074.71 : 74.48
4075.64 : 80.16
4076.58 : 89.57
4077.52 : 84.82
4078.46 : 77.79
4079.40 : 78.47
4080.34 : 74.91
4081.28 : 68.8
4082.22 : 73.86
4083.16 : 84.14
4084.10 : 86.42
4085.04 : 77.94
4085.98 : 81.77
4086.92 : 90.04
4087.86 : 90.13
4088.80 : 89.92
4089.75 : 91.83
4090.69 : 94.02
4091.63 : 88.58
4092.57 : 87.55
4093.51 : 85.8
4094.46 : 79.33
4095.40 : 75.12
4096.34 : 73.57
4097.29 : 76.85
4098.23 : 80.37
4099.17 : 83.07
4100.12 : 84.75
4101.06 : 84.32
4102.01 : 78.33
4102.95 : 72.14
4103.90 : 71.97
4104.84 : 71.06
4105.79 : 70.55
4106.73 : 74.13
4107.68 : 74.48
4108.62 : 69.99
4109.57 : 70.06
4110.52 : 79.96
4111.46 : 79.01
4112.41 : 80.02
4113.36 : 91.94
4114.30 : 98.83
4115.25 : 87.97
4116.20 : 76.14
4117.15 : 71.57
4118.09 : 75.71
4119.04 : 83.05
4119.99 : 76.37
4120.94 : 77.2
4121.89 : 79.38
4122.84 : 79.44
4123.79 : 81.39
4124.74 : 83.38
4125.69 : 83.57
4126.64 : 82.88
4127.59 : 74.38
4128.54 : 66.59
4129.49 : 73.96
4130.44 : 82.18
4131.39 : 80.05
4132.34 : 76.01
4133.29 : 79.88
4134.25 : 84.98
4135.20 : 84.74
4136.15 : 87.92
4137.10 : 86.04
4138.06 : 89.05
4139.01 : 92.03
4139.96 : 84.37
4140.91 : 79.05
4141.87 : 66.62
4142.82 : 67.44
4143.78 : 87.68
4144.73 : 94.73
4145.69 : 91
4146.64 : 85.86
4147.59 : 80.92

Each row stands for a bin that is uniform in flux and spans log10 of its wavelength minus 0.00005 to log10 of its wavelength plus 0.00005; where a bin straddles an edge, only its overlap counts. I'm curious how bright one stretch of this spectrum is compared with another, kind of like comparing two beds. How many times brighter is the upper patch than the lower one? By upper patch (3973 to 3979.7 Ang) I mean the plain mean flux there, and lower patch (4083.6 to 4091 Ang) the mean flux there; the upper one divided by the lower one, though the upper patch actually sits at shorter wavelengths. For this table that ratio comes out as 0.79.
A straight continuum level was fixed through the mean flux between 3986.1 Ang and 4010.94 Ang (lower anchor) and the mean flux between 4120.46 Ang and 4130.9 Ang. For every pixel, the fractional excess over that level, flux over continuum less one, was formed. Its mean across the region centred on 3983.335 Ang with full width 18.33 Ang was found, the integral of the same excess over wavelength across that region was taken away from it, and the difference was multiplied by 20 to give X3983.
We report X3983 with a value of 27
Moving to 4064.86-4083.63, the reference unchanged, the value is 2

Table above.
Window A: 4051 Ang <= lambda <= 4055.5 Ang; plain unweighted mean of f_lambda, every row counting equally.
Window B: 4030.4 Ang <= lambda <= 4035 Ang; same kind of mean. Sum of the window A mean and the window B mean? 161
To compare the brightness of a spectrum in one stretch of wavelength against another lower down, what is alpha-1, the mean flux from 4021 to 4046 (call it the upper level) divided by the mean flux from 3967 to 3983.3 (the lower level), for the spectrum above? 1.17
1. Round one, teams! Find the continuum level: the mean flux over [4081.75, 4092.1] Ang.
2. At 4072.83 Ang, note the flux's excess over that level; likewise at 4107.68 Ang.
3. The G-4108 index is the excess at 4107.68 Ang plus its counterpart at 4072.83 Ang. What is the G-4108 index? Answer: -14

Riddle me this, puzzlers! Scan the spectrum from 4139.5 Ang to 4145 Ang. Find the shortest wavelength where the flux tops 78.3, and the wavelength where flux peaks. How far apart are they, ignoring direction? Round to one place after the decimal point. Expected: 4.8 Ang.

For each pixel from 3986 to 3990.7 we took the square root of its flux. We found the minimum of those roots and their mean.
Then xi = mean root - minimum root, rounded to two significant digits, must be 0.42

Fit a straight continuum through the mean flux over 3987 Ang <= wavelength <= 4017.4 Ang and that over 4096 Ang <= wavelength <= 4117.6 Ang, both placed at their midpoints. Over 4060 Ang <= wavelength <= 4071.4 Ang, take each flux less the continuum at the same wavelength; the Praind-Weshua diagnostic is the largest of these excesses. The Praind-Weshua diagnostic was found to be 17.0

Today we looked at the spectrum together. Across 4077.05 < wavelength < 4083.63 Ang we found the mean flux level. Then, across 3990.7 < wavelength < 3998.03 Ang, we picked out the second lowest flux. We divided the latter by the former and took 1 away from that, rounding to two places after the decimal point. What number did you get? 0.01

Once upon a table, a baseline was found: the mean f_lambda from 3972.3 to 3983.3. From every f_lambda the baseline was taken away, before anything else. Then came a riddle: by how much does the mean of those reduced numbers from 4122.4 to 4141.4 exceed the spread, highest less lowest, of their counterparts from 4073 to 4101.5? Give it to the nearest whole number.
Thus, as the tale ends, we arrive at -20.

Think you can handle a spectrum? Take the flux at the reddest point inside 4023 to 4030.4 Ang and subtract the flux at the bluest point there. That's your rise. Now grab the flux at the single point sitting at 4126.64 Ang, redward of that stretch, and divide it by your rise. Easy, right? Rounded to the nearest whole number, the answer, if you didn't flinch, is 74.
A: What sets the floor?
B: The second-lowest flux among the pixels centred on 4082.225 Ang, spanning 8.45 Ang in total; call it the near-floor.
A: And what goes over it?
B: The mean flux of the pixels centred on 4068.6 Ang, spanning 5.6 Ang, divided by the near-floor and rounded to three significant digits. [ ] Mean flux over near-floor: 1.14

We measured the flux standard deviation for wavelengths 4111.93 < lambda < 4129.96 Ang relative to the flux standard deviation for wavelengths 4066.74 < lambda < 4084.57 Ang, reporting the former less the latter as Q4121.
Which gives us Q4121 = -0.9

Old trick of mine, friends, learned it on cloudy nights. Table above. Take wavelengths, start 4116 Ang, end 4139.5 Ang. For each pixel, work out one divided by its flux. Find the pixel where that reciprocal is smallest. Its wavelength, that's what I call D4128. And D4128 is 4139.01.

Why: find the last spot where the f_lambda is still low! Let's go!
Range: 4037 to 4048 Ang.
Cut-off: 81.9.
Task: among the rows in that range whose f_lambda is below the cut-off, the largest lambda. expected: 4047.59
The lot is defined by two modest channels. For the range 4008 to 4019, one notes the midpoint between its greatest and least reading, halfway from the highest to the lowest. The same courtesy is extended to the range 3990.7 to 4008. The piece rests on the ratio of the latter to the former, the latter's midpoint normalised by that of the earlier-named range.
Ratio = 1.11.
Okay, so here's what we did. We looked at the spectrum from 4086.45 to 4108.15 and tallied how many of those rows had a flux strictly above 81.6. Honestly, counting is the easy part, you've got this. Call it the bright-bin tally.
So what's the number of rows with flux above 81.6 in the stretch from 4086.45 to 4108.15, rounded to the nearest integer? 11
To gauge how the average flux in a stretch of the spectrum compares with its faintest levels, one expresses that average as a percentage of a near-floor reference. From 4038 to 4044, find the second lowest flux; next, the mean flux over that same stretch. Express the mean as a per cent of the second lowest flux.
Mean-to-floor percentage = 104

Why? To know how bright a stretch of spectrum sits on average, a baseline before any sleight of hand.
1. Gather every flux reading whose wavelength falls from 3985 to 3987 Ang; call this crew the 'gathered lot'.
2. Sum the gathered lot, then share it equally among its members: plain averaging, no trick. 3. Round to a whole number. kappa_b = 90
